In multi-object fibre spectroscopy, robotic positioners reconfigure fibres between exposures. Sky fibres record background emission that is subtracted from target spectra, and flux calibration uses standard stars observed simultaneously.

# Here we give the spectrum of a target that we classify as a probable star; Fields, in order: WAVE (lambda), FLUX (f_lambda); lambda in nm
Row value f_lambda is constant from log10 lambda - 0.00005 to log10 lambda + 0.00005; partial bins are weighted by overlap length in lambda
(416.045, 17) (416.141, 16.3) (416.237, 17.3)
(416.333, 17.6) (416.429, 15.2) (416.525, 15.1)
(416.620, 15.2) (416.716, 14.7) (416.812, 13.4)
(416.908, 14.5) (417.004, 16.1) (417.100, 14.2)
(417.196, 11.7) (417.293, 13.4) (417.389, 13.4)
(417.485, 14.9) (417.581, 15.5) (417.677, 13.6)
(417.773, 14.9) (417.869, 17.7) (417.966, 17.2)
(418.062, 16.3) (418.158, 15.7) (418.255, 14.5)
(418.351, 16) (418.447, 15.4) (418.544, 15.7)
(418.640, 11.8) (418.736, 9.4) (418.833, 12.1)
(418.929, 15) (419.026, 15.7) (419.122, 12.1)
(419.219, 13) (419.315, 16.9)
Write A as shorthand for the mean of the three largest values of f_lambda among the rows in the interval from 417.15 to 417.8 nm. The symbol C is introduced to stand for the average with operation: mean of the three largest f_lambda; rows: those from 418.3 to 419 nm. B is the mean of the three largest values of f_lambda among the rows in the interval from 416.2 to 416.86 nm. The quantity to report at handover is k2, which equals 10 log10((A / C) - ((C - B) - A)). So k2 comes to 12.3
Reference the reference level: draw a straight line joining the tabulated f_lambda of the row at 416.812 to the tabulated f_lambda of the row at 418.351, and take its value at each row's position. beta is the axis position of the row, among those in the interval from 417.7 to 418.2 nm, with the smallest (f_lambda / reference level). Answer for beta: 417.773 nm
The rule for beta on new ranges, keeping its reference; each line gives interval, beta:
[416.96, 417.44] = 417.196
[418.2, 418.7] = 418.640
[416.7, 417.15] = 416.812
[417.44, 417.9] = 417.677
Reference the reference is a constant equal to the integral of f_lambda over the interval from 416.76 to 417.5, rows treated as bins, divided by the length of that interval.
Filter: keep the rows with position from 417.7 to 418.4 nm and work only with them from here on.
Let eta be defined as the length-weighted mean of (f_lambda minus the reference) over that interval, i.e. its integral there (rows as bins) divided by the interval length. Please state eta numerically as 2.1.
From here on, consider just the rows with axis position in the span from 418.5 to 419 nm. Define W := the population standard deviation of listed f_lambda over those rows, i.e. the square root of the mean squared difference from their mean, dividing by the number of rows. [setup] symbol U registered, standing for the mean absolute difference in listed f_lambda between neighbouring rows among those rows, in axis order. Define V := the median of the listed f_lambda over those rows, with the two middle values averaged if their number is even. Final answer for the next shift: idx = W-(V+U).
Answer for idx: -12.8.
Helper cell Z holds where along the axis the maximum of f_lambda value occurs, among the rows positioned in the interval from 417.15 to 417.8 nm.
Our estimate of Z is 417.581 nm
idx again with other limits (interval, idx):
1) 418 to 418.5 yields -16.1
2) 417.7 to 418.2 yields -16.5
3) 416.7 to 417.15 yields -15.1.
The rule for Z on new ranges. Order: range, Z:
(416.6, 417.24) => 417.004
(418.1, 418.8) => 418.351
